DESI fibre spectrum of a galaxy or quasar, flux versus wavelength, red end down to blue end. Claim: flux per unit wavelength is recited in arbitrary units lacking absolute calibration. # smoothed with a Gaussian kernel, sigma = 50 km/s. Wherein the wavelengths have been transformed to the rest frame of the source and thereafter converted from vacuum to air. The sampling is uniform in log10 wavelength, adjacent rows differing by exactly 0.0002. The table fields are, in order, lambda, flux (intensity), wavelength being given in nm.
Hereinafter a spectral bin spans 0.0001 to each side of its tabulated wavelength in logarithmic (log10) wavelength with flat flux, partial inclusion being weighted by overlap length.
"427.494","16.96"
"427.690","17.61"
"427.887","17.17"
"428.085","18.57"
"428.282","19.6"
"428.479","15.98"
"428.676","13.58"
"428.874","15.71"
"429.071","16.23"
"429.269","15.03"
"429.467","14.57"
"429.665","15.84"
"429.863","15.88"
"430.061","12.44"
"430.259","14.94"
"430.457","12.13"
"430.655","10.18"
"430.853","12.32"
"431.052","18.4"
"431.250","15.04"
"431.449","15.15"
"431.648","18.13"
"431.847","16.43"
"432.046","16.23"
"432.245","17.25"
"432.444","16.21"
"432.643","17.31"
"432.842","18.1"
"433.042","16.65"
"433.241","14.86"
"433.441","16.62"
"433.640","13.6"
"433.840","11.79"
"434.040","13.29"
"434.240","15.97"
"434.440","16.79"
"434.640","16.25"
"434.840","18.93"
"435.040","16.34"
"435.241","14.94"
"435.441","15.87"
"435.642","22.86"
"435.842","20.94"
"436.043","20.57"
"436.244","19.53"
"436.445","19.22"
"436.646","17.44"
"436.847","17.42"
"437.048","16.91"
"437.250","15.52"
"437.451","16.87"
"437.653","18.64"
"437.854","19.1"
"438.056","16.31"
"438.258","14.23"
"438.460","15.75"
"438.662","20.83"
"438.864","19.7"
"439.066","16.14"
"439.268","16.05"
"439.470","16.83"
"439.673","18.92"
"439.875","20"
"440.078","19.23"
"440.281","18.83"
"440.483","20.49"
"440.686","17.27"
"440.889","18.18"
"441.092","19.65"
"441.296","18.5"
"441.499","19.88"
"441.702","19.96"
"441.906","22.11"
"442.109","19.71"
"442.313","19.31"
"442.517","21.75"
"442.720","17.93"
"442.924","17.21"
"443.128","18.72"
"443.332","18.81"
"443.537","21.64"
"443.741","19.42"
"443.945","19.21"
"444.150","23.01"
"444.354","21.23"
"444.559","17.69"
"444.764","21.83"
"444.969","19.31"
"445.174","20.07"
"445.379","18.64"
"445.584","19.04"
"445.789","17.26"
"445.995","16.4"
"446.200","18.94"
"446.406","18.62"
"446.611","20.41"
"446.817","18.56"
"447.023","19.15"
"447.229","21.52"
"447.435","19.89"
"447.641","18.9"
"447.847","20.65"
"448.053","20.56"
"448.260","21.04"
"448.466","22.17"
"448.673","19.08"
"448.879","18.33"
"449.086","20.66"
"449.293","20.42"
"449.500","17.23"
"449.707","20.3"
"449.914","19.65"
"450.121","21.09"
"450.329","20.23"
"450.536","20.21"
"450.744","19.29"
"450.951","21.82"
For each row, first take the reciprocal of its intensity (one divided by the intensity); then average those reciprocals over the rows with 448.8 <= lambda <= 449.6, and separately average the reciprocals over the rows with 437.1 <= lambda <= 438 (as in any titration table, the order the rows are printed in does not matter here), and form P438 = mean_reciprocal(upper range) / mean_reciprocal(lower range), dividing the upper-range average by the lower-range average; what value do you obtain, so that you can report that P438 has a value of 0.91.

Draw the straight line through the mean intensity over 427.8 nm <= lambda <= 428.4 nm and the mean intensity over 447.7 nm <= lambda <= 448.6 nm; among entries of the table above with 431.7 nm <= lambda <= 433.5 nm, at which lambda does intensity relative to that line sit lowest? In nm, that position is 433.241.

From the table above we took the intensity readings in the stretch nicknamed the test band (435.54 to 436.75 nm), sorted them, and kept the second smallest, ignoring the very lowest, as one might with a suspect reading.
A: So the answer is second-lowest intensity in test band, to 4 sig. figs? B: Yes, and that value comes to 19.22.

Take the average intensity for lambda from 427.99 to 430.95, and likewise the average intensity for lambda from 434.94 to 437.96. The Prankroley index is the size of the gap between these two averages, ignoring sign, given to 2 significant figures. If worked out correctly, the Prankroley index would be 3.3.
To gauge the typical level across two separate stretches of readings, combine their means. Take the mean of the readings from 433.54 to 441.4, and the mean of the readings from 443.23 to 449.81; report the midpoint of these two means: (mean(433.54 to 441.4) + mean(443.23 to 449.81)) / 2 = 18.6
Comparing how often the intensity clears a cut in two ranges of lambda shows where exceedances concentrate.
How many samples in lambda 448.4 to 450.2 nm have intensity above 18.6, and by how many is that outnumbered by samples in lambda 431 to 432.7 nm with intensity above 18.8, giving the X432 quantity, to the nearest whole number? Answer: -7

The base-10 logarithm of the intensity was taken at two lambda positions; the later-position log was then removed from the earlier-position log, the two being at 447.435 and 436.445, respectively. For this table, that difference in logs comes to -0.01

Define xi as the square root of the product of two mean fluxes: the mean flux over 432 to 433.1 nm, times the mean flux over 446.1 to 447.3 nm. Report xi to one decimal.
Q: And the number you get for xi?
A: 18.2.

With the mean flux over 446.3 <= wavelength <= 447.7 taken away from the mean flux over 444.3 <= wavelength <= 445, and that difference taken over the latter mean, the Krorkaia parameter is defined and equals 0.0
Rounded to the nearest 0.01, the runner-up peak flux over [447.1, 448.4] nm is 21.04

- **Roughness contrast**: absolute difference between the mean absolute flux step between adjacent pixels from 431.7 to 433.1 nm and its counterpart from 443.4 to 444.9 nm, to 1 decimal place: 1.7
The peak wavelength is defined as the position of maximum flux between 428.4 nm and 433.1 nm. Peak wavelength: 431.052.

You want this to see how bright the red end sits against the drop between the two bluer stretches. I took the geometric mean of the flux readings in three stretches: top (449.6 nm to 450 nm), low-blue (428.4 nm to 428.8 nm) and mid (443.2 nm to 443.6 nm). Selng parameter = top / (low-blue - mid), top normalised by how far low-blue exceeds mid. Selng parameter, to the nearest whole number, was -4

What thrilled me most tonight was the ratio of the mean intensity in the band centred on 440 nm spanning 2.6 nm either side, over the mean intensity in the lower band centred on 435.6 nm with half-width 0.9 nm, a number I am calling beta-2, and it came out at 0.99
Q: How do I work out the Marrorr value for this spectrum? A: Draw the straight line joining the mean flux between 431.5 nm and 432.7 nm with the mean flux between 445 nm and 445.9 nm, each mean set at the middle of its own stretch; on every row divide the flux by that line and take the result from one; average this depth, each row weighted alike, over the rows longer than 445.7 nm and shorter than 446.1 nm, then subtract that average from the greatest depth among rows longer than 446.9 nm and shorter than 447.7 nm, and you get -0.097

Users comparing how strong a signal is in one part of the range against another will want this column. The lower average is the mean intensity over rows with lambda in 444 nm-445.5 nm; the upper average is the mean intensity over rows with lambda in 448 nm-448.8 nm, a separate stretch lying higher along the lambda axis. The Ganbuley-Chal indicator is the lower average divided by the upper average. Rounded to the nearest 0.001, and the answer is 0.978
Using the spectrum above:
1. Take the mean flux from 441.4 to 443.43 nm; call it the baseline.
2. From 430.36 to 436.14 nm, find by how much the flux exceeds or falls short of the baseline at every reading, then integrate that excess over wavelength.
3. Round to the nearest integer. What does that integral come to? -19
